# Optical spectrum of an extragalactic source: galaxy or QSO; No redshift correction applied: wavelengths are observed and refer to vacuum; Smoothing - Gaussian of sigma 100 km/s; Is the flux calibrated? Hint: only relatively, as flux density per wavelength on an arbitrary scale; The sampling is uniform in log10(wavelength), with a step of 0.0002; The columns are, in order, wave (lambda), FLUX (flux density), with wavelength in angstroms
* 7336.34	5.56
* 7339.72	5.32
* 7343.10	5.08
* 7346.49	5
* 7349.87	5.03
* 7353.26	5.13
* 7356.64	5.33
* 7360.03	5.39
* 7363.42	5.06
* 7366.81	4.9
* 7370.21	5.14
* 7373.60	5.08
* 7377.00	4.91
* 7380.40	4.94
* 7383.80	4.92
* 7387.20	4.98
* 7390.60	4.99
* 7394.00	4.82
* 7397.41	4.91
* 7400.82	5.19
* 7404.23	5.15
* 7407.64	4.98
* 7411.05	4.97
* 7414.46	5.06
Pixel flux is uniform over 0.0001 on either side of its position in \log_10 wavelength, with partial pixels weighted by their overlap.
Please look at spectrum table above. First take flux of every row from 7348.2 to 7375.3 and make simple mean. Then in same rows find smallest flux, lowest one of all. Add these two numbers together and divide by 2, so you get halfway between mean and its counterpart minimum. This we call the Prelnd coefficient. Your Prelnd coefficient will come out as 5.02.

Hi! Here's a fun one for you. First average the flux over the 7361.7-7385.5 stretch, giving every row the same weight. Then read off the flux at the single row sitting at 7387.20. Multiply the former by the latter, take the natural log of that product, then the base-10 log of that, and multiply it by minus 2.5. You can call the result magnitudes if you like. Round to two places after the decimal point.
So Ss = -1.27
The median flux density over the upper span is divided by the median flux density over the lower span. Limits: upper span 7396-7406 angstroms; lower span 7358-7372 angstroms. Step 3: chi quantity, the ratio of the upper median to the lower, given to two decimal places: 1.01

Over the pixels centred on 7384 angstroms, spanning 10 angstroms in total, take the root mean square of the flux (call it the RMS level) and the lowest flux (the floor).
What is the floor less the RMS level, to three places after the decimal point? -0.027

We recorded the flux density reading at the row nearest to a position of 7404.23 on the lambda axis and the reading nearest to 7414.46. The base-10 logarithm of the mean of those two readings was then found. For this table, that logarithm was 0.708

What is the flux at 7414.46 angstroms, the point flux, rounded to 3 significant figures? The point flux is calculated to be 5.06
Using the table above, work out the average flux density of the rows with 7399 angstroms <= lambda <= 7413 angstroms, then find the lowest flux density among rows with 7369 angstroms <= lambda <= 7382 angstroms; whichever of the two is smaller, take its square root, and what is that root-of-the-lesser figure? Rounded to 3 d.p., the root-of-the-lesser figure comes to 2.216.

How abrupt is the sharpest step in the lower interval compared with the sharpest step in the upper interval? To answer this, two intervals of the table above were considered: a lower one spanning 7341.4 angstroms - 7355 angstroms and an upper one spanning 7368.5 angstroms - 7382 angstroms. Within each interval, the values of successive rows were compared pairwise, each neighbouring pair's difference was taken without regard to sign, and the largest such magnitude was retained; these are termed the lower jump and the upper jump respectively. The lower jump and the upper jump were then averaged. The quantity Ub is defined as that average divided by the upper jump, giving 0.79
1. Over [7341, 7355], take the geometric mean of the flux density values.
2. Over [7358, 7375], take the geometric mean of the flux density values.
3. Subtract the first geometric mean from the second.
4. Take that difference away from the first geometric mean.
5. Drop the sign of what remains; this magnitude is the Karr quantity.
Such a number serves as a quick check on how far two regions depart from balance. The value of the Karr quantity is 5.01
